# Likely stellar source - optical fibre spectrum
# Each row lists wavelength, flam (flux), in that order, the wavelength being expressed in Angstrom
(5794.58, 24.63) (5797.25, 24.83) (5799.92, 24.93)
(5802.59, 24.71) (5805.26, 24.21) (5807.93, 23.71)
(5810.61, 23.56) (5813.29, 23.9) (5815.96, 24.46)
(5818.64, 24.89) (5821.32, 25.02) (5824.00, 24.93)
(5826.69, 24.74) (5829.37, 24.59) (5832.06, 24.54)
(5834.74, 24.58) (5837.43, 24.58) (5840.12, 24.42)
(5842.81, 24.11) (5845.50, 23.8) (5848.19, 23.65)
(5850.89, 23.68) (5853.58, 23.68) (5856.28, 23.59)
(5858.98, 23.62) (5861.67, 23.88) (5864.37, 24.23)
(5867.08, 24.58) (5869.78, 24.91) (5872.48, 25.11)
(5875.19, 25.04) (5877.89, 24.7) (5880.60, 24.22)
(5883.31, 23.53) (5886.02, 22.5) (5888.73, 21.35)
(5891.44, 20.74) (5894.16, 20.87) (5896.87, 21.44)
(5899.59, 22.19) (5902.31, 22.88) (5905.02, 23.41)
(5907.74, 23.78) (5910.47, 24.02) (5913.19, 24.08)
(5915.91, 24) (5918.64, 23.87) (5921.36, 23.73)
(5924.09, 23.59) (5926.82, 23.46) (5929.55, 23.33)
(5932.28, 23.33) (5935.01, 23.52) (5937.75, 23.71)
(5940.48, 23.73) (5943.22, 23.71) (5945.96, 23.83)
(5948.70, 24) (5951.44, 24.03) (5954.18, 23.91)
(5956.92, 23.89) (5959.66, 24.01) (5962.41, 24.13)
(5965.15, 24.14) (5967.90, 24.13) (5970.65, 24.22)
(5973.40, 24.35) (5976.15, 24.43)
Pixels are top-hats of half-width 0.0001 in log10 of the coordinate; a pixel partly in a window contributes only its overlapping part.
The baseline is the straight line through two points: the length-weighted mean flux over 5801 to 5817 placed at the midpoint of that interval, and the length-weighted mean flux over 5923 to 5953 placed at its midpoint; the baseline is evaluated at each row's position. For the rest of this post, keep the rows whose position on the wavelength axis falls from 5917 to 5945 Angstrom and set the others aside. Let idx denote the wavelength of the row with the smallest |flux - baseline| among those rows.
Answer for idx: 5921.36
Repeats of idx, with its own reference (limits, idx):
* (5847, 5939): 5921.36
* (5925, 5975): 5937.75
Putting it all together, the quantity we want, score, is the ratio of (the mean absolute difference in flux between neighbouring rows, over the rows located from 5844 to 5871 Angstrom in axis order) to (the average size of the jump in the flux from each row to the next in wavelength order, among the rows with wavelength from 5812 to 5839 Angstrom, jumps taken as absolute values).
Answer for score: 1.0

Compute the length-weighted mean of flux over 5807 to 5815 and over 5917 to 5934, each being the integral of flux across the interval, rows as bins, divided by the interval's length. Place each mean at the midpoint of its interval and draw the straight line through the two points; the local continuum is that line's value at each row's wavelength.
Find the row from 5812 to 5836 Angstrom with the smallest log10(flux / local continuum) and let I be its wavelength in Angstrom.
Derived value 5813.29 Angstrom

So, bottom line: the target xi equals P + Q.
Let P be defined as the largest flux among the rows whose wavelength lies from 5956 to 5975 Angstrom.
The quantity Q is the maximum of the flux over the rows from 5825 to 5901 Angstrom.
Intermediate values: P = 24.35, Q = 25.11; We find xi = 49.5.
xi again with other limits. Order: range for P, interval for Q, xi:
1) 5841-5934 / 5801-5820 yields 50.0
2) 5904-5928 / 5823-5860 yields 49.0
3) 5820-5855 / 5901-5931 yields 49.1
